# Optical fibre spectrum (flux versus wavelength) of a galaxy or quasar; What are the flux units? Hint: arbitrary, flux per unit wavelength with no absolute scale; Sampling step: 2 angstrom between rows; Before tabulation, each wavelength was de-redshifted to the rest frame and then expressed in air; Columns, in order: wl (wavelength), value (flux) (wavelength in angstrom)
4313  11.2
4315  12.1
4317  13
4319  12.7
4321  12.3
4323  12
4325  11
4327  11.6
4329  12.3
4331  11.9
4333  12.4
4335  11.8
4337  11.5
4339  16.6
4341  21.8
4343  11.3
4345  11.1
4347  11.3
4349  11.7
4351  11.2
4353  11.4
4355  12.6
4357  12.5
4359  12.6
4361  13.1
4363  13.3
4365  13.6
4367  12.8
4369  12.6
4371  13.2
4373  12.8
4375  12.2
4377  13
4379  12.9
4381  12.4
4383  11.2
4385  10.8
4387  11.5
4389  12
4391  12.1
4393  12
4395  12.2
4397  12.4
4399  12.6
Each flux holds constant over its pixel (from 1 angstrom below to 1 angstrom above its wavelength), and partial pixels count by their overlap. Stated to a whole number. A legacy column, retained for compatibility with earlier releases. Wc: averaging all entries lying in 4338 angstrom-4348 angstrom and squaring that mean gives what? 208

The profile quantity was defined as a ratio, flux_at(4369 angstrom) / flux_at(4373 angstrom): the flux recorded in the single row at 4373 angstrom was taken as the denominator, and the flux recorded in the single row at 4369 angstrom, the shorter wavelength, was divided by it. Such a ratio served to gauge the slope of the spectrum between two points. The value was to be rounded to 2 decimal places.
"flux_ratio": 0.98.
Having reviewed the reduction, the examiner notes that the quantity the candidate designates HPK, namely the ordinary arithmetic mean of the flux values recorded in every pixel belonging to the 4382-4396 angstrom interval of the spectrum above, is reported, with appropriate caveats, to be 11.7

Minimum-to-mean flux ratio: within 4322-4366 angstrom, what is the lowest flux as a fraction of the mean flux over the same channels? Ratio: 0.87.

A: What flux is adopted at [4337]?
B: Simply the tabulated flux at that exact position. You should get 11.5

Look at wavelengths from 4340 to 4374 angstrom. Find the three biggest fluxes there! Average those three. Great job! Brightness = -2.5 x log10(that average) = -3.03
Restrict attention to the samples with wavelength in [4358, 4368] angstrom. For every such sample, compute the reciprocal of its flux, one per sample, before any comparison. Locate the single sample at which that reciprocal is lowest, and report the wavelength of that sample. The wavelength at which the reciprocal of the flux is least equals 4365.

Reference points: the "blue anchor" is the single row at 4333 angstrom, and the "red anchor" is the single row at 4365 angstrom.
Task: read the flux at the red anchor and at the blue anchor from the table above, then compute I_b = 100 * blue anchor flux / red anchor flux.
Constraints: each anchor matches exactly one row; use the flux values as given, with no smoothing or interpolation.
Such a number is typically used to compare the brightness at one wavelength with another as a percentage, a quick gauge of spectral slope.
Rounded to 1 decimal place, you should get 91.2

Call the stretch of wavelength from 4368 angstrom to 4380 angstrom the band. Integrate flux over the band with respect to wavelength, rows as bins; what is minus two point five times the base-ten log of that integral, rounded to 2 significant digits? -5.5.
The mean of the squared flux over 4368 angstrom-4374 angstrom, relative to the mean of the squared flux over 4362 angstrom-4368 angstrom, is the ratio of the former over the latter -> 0.95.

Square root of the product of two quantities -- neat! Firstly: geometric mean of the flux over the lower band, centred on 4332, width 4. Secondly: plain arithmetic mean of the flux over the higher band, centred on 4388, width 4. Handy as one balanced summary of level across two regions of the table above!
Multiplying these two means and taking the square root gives 11.9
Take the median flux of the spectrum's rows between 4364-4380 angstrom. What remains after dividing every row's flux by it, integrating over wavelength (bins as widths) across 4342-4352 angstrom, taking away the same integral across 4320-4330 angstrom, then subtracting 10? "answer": -10.4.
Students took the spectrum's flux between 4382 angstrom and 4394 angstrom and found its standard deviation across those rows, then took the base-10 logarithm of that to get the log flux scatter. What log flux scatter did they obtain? -0.3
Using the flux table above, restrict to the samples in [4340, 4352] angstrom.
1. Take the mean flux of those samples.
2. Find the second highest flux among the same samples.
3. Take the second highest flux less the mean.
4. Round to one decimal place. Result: -1.4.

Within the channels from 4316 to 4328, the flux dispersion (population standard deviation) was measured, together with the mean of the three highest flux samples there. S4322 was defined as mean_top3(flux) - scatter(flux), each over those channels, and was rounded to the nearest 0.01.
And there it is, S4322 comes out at 12.00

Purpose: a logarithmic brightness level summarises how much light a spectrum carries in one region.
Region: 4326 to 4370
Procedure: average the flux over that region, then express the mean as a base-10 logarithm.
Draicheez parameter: 1.11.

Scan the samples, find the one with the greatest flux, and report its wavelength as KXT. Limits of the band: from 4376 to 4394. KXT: 4377 angstrom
